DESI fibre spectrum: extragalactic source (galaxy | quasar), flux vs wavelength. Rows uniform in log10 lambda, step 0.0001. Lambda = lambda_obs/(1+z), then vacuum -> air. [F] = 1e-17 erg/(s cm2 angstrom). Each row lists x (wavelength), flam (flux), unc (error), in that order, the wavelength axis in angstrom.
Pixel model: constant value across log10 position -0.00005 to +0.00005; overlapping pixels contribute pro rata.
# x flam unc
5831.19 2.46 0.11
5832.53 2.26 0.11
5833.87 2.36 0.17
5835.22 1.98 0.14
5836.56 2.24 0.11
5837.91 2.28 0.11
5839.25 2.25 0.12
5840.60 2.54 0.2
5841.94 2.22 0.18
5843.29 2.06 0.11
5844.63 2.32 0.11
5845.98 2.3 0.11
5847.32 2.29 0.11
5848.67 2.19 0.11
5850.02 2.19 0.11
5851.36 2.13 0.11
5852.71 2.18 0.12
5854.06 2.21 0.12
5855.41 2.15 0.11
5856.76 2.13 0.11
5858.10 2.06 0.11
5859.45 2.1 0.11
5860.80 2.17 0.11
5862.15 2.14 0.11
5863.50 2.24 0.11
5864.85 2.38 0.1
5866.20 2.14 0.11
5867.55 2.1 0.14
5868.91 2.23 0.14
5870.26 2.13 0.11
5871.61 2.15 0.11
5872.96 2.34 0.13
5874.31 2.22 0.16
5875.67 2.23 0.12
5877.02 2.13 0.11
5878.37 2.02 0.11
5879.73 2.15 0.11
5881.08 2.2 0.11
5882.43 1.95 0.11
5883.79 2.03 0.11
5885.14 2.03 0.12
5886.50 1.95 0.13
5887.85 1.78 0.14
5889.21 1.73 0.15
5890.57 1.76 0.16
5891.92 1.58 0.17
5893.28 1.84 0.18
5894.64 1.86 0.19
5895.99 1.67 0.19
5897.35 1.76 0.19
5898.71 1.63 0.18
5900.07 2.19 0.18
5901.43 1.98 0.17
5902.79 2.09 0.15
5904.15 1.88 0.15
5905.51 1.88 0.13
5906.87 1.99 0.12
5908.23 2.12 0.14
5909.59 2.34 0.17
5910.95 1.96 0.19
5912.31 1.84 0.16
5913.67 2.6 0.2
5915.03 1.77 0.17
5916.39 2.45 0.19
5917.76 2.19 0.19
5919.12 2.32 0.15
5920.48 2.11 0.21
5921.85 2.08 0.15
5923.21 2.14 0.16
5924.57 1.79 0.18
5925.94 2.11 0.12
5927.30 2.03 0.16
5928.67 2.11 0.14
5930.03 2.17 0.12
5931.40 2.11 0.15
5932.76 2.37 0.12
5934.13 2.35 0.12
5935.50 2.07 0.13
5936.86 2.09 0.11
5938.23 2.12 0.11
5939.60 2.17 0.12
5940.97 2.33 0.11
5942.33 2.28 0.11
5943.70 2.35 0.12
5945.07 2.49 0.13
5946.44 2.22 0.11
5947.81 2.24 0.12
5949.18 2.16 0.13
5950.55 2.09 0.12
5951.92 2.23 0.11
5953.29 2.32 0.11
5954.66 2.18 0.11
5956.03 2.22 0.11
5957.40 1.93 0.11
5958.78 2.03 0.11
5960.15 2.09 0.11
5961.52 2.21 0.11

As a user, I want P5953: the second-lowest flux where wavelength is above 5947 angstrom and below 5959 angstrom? 2.03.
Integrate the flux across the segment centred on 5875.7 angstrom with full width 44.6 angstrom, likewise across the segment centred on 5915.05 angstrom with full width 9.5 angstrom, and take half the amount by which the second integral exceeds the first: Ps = -35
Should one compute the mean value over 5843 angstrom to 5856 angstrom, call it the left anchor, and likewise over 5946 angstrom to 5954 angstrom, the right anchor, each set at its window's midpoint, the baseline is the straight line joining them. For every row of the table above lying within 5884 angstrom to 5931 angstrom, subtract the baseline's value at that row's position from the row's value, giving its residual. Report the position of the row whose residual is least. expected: 5891.92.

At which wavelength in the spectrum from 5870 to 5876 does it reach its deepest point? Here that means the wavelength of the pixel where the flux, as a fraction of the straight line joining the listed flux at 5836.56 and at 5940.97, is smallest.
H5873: 5870.26 angstrom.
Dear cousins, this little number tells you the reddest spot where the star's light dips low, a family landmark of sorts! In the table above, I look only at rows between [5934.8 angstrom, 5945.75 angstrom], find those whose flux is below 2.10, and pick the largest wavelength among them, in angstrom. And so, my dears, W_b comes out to 5936.86 angstrom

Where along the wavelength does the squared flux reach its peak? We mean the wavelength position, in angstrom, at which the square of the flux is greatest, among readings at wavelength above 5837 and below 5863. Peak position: 5840.60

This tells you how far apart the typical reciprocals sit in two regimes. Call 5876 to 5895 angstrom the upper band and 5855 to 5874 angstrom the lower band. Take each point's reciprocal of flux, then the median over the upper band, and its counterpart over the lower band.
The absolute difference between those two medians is 0.05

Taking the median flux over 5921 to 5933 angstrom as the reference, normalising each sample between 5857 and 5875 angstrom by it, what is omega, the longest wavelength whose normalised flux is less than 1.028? 5871.61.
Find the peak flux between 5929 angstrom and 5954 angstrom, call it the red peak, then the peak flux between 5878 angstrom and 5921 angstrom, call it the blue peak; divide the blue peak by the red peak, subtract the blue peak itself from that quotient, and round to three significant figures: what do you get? -1.56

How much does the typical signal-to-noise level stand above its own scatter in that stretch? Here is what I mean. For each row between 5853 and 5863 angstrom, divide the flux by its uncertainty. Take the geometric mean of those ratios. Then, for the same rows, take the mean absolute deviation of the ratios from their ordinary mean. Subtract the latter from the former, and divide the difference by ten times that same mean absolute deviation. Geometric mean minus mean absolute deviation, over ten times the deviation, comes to 4.9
